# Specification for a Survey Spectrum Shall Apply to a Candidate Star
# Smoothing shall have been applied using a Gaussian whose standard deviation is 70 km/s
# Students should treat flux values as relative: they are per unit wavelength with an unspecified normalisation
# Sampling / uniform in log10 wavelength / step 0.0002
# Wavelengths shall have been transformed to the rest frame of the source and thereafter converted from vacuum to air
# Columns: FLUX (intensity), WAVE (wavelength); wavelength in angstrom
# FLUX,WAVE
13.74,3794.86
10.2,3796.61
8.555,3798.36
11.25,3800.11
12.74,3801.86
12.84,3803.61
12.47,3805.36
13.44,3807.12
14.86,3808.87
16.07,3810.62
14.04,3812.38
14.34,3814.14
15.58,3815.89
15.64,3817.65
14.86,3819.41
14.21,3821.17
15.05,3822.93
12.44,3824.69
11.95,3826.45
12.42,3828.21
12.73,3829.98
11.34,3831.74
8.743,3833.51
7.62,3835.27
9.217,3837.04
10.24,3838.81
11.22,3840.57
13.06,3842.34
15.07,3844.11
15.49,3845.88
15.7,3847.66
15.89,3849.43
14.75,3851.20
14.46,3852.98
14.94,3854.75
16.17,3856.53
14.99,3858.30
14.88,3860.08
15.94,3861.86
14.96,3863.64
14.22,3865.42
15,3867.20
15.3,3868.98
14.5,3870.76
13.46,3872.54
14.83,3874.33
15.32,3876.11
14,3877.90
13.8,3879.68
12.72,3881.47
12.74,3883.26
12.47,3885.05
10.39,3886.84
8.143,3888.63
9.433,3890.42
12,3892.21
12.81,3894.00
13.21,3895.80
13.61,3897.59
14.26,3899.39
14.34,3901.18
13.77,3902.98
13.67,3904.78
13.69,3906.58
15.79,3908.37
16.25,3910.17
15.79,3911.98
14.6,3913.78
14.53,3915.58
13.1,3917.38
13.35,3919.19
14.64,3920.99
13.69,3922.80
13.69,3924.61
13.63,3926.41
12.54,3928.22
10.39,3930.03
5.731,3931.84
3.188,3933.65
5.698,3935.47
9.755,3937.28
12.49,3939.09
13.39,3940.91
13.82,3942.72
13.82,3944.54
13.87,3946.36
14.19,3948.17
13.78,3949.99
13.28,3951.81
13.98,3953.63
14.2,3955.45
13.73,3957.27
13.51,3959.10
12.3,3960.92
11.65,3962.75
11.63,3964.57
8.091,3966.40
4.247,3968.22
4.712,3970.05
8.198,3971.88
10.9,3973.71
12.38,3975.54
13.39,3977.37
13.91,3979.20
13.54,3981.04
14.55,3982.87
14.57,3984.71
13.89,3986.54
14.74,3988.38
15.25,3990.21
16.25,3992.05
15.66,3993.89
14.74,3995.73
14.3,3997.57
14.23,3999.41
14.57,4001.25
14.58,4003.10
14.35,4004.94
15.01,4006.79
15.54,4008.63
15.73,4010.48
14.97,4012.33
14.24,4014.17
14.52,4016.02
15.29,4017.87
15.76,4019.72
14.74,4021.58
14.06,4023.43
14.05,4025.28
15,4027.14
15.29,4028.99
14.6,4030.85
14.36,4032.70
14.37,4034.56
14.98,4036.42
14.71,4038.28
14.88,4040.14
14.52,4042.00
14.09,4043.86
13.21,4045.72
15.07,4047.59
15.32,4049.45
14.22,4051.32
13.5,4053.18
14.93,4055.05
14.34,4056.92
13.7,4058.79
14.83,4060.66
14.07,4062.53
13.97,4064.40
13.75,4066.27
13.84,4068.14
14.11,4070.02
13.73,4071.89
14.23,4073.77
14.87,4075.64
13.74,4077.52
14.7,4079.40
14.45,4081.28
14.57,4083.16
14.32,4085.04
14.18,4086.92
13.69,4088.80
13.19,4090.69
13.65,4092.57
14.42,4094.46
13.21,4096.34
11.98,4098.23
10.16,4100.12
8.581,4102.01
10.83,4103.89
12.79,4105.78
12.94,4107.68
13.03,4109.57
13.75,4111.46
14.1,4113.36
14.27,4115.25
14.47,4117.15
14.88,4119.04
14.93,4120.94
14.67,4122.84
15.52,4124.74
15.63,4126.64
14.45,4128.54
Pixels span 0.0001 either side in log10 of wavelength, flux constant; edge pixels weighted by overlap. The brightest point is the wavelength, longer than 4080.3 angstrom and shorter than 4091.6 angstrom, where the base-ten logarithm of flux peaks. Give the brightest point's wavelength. 4083.16 angstrom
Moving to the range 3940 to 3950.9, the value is 3948.17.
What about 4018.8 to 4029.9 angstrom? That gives 4019.72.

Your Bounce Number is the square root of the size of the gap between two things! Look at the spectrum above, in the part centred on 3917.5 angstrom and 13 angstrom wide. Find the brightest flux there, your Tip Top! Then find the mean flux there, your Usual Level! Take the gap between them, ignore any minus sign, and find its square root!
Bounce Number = 1.2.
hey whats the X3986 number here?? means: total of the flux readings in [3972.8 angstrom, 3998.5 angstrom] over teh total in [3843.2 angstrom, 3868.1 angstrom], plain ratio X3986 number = 0.93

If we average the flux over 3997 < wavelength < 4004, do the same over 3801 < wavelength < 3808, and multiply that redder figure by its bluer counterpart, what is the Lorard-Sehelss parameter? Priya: 186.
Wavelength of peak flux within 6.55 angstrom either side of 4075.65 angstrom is 4075.64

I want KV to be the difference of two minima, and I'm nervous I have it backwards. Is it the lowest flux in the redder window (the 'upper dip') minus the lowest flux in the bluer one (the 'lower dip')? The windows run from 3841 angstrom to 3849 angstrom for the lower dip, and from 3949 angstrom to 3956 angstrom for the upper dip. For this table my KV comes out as 0.2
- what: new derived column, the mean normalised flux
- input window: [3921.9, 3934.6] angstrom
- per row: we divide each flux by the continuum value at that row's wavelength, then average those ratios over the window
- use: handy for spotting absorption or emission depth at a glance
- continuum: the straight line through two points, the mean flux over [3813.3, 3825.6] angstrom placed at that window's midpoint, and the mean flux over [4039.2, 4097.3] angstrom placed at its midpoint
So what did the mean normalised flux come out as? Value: 0.72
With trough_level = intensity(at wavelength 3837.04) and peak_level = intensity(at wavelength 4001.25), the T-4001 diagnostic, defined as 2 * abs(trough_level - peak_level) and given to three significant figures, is 10.7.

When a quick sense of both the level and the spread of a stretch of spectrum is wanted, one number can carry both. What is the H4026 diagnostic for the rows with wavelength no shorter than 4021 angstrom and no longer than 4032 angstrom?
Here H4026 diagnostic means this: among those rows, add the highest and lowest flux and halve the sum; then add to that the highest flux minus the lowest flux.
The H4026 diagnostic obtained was 15.9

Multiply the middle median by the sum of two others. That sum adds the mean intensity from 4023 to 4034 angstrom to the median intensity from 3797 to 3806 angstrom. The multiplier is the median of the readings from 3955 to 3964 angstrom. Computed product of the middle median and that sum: 365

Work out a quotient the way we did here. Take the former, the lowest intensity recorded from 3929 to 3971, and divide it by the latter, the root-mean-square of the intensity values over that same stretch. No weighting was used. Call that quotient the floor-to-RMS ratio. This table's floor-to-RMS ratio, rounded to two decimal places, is 0.28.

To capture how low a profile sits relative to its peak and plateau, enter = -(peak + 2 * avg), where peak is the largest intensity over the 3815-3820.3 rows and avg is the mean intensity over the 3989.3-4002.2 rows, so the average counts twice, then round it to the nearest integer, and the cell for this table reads -46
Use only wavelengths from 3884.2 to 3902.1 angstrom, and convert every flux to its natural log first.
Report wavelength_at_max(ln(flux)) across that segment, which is 3901.18 angstrom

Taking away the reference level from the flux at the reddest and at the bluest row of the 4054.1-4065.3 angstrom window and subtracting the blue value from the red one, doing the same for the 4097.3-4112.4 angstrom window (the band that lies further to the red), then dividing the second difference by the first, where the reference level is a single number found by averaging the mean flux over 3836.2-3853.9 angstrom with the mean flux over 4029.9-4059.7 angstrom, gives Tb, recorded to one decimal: -1.8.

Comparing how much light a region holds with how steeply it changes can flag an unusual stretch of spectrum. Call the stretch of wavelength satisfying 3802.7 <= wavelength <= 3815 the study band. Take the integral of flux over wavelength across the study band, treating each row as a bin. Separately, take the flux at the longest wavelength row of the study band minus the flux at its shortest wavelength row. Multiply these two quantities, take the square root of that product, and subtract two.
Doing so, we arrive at 14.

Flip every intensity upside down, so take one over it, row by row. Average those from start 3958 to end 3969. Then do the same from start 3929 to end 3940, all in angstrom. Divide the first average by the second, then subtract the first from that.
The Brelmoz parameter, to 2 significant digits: 0.61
